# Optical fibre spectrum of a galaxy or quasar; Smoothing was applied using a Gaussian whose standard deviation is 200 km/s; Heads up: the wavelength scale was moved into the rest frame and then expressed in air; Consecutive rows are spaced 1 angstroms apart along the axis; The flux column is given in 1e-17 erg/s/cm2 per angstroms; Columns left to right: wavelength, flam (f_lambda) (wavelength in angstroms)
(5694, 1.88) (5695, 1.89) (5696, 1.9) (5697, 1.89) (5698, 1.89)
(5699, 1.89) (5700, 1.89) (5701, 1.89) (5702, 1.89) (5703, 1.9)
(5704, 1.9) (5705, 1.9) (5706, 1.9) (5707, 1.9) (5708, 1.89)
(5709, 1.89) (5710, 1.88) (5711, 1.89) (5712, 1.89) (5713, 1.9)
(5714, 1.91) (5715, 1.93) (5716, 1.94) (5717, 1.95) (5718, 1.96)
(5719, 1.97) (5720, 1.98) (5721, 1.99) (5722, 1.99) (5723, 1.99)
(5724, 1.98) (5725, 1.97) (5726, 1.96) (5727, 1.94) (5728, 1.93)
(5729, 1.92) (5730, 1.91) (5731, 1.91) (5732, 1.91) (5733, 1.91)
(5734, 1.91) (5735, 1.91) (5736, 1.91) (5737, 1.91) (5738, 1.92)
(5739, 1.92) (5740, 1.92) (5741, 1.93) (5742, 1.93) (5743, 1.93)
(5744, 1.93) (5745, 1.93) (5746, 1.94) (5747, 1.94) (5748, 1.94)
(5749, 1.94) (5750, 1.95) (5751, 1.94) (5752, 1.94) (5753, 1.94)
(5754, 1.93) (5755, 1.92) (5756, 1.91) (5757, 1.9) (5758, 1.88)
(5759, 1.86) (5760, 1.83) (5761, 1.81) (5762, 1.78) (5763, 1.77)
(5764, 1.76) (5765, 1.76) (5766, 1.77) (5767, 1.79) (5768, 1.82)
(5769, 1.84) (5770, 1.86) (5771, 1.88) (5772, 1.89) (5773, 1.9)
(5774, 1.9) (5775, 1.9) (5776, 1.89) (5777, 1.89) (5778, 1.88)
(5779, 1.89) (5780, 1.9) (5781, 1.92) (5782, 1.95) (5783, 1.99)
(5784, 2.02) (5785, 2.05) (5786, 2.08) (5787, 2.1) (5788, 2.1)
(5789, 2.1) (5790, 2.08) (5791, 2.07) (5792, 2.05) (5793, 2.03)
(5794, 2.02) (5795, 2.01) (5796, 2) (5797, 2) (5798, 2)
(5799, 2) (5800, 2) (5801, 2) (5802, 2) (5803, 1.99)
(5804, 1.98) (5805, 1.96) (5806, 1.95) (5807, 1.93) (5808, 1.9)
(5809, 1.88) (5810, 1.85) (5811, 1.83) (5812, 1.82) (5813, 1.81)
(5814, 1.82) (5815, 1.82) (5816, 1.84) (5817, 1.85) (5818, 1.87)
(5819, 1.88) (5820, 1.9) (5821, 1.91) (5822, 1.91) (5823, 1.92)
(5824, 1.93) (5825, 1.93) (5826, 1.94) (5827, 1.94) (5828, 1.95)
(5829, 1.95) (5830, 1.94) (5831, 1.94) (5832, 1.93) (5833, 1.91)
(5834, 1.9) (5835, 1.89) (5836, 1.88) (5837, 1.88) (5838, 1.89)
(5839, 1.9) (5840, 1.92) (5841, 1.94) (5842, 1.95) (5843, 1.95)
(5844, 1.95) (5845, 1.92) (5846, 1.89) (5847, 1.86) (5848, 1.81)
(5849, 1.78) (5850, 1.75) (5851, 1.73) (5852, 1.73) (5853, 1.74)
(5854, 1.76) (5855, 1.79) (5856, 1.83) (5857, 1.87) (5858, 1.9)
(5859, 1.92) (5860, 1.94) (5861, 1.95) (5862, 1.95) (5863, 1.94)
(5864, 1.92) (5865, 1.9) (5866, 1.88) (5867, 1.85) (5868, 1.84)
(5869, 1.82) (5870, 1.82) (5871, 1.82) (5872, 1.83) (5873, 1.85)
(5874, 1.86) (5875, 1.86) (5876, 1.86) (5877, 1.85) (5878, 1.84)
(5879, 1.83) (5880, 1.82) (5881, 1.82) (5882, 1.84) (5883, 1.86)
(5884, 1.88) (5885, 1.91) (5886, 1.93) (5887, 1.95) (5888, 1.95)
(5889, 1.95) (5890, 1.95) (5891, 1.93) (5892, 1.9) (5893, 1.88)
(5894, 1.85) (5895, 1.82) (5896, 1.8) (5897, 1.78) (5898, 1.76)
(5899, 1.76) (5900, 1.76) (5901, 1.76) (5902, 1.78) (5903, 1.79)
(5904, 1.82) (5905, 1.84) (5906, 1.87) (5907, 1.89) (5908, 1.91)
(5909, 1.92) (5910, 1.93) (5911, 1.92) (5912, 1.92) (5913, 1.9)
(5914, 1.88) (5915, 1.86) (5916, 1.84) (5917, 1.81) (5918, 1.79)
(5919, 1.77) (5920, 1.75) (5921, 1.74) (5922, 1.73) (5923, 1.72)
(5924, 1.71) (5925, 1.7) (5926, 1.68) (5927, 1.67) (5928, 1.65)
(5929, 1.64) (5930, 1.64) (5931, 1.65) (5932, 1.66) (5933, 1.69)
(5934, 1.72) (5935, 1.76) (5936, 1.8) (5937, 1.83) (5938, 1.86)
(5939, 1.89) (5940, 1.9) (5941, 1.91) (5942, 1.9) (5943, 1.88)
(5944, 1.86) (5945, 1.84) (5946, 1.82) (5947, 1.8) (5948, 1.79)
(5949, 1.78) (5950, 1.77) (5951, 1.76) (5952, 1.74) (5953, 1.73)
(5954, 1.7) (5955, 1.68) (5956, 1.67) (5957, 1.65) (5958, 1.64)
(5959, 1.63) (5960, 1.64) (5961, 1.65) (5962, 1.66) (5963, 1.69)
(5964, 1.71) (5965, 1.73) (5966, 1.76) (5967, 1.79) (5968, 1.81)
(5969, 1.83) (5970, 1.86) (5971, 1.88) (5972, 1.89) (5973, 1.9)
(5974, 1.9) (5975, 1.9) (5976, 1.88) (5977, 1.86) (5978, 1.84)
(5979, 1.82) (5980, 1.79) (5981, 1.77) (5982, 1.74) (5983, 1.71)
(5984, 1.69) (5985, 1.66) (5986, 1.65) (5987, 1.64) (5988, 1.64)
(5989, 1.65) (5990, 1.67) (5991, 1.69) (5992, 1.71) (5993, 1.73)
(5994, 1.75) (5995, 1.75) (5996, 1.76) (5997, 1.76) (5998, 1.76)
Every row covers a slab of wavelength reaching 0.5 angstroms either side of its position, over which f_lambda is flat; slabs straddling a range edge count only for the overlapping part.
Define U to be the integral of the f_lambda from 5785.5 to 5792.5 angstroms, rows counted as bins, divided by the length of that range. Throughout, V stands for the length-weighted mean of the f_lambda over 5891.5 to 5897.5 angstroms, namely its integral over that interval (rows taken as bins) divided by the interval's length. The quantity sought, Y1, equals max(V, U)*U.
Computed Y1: 4.34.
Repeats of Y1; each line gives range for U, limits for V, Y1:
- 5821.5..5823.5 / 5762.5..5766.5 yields 3.67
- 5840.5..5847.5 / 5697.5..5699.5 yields 3.70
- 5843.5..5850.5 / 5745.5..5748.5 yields 3.59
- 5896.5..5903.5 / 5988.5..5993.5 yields 3.13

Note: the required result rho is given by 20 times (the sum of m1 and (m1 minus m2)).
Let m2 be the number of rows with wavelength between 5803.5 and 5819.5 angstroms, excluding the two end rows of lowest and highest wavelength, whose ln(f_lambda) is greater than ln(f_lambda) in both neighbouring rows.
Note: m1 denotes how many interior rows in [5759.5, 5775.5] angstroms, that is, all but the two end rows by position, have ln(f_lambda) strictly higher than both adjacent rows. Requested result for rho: 0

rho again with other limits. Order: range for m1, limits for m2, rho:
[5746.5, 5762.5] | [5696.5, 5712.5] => 40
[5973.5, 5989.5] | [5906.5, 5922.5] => -20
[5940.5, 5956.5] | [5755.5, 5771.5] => 0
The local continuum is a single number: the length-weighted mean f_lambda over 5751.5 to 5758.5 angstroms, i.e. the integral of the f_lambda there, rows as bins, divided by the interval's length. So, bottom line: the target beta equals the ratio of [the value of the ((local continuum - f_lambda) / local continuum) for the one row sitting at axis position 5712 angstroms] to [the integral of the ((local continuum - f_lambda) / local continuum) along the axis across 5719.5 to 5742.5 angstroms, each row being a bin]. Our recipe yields -0.06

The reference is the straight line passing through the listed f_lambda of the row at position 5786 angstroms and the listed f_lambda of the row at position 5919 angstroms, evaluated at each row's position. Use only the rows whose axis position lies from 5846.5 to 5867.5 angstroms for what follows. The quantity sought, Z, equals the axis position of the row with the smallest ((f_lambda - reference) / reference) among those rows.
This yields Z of 5851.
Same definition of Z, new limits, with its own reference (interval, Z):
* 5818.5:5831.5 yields 5819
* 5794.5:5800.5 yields 5796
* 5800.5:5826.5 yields 5813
